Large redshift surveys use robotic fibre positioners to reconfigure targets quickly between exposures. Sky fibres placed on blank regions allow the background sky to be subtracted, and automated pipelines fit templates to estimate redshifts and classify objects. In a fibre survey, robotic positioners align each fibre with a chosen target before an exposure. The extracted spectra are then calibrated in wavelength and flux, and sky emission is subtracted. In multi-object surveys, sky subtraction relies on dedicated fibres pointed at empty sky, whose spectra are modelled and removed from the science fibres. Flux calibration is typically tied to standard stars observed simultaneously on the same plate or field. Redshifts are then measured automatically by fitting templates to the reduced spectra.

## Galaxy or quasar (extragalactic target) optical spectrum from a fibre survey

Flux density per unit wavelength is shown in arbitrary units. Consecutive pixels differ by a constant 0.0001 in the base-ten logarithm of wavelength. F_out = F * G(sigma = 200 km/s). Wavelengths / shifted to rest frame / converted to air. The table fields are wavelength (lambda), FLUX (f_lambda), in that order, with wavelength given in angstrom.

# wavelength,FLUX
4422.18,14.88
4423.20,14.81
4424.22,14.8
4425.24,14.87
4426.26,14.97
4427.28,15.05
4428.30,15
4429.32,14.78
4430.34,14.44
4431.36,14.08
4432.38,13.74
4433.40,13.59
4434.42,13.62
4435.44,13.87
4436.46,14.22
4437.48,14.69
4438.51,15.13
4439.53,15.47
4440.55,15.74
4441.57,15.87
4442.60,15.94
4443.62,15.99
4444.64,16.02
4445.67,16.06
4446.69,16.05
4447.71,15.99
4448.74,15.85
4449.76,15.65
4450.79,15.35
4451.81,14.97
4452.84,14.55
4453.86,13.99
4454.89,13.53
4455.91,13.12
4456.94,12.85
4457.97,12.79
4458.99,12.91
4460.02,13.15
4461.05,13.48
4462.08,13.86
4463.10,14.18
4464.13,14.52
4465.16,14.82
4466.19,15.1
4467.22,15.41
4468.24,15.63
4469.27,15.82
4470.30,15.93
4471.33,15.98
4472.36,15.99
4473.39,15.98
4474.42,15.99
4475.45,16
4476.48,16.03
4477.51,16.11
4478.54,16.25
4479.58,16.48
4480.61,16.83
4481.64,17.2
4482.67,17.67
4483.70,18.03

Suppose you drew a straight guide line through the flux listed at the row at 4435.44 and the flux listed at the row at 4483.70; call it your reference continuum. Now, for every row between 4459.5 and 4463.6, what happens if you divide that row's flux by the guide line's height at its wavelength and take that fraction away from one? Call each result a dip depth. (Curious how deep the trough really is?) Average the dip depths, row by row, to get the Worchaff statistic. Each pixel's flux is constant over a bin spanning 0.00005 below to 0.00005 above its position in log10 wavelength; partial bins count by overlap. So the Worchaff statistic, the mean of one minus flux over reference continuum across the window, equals 0.15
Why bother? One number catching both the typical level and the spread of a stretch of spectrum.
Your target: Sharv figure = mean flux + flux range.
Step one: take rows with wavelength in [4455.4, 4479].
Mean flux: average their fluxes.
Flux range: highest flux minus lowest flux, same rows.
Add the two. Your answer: 18.3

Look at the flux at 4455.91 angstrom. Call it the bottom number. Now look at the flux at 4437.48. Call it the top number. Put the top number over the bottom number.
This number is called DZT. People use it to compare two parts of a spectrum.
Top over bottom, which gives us 1.12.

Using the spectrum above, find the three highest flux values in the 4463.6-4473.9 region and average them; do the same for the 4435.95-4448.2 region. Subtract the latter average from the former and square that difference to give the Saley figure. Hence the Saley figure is 0.00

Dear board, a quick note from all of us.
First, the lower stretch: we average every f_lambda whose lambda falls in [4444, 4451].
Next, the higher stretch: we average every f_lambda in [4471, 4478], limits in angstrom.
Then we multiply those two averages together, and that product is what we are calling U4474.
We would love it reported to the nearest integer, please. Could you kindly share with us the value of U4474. 254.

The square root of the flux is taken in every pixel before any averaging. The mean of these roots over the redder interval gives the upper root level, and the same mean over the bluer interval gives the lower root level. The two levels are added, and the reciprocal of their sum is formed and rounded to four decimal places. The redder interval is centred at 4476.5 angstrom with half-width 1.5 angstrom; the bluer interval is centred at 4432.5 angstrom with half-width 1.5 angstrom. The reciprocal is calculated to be 0.1295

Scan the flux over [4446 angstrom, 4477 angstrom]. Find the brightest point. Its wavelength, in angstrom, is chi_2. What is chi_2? 4446.69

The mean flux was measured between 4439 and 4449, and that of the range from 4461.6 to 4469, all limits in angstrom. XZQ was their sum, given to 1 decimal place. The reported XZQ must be 30.7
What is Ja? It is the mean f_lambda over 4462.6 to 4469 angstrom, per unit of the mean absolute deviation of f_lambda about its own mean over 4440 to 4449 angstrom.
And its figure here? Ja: 176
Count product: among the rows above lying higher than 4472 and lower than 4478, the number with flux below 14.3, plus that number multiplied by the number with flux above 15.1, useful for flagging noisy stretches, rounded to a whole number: 0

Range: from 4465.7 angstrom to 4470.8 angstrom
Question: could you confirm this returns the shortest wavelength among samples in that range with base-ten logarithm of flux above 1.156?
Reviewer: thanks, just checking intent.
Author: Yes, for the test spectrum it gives 4466.19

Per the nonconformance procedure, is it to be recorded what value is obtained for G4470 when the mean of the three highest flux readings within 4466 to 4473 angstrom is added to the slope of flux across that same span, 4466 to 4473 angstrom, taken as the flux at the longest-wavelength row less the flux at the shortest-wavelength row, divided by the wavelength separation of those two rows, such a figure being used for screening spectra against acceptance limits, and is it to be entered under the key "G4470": 16.1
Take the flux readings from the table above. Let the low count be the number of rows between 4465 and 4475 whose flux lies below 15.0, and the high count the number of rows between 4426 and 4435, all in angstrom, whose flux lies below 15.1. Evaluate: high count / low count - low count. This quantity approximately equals 8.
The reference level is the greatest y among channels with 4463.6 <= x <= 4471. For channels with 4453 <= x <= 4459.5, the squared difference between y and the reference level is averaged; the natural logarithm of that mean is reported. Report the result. 2.0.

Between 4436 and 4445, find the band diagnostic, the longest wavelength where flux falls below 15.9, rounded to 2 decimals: 4441.57 angstrom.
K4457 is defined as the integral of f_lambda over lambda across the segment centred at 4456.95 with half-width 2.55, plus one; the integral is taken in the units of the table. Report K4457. 68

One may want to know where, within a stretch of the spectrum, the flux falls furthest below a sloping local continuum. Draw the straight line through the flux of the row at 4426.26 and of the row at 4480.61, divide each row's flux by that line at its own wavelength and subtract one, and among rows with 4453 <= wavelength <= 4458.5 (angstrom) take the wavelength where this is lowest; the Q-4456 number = 4457.97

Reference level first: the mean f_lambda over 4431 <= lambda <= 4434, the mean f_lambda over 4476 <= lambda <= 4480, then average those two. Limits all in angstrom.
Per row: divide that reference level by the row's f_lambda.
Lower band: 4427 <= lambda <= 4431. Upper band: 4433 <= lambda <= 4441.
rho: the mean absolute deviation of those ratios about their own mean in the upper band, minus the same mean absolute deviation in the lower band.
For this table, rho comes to 0.04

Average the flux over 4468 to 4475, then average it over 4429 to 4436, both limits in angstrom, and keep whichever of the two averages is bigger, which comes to 15.9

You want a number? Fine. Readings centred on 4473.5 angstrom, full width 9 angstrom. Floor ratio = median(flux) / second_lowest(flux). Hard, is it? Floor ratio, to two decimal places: 1.00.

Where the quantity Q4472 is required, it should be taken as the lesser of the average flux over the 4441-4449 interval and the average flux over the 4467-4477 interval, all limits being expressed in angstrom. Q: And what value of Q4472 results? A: 15.9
